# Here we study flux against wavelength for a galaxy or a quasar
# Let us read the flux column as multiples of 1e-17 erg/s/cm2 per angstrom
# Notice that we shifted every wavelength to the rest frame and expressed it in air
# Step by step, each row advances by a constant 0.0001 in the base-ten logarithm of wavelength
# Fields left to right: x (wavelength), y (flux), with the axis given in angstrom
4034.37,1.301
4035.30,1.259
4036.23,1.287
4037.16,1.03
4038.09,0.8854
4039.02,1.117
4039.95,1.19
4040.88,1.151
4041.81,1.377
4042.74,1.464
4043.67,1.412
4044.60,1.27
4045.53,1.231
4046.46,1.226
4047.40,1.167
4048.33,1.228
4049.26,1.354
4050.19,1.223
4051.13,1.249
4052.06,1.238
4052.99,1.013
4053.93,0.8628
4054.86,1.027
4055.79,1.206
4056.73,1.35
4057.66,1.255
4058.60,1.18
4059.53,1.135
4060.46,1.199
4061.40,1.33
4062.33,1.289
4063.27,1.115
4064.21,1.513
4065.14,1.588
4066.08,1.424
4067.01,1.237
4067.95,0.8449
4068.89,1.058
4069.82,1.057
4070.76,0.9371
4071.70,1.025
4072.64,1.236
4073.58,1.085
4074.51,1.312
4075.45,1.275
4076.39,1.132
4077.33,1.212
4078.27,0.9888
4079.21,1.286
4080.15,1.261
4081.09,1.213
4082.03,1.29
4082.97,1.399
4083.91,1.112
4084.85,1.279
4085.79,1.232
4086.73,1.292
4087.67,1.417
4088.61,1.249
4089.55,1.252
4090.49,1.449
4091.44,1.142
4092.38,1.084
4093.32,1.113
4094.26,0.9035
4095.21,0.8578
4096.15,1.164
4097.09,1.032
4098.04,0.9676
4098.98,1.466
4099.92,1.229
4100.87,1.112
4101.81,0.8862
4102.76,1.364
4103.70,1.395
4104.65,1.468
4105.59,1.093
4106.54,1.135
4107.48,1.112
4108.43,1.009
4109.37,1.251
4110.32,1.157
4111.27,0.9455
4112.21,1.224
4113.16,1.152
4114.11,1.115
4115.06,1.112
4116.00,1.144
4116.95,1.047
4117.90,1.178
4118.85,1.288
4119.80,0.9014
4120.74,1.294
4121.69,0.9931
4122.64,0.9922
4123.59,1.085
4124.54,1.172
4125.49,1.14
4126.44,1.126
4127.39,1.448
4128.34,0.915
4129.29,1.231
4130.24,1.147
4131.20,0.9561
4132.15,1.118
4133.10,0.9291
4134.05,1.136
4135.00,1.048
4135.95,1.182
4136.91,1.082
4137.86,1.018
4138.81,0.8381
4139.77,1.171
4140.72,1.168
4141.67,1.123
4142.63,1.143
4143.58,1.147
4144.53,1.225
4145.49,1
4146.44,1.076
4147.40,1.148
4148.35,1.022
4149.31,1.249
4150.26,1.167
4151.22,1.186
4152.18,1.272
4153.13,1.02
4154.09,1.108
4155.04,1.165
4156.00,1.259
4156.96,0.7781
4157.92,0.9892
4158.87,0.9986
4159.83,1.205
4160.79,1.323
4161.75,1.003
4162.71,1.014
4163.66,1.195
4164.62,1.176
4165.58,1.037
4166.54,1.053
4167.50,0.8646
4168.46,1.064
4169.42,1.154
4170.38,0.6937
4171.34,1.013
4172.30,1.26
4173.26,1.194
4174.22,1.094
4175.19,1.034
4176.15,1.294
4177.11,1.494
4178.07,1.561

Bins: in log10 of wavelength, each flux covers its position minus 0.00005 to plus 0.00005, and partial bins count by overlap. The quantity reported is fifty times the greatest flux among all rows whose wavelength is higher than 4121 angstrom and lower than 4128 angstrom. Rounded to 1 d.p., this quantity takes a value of 72.4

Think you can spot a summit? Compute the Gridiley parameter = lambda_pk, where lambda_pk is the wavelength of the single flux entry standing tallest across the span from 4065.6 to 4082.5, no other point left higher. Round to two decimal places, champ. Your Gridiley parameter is 4066.08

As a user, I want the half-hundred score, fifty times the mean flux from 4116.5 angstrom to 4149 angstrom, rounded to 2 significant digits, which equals 55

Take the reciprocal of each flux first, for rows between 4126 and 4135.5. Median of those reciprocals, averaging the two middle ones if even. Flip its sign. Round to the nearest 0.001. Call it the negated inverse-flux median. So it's -0.891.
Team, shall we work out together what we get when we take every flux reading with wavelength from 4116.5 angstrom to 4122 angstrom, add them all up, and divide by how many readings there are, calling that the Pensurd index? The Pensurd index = 1.12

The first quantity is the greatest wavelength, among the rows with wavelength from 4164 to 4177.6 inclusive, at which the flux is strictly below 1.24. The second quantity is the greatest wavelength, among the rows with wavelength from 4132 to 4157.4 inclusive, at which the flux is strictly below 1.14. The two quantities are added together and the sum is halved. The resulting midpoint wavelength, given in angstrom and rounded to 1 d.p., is 4166.1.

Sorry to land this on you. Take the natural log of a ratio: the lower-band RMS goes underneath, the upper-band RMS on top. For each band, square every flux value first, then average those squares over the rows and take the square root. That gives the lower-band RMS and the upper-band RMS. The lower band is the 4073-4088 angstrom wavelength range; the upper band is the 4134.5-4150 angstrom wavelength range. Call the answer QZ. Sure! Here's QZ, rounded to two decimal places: -0.11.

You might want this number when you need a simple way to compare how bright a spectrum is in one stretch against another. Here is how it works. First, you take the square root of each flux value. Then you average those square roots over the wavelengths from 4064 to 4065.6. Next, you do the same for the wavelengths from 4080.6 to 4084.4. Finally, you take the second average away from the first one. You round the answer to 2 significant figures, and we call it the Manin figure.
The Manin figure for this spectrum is 0.13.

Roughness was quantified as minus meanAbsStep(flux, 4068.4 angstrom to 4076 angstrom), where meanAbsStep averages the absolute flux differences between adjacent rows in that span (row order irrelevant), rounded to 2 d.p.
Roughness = -0.12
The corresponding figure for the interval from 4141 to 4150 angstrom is -0.10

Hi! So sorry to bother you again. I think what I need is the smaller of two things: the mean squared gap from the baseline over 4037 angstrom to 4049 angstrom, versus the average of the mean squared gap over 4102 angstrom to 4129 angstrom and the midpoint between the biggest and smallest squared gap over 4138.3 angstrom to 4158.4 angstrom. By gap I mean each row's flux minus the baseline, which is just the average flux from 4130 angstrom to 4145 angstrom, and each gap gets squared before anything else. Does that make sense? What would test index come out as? 0.037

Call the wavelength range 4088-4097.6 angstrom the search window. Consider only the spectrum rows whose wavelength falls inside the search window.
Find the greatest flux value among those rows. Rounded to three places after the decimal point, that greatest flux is 1.449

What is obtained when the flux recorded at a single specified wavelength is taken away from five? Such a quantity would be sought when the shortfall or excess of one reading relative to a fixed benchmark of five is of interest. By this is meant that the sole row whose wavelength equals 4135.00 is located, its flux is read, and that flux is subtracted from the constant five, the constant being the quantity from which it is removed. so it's 3.95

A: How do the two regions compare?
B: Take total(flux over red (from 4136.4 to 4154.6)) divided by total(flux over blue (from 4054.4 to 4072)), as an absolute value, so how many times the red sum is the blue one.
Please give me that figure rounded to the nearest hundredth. 0.93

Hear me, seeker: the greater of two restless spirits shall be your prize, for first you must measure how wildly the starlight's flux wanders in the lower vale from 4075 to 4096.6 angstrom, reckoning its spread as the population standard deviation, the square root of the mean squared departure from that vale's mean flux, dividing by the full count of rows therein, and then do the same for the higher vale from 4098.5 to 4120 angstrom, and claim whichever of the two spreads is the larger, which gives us 0.156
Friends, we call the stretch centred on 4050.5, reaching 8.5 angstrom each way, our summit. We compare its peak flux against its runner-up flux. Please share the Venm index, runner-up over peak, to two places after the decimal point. 0.96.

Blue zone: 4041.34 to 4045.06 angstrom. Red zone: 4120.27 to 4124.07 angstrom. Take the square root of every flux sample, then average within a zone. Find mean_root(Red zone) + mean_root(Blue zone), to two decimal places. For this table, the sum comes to 2.22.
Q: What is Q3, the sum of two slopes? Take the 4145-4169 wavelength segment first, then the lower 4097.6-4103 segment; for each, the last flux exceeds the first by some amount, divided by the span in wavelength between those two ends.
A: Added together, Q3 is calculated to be 0.09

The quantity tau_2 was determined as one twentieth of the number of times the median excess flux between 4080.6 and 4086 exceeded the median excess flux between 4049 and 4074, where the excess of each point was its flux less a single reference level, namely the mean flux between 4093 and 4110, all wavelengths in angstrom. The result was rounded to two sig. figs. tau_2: 0.089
